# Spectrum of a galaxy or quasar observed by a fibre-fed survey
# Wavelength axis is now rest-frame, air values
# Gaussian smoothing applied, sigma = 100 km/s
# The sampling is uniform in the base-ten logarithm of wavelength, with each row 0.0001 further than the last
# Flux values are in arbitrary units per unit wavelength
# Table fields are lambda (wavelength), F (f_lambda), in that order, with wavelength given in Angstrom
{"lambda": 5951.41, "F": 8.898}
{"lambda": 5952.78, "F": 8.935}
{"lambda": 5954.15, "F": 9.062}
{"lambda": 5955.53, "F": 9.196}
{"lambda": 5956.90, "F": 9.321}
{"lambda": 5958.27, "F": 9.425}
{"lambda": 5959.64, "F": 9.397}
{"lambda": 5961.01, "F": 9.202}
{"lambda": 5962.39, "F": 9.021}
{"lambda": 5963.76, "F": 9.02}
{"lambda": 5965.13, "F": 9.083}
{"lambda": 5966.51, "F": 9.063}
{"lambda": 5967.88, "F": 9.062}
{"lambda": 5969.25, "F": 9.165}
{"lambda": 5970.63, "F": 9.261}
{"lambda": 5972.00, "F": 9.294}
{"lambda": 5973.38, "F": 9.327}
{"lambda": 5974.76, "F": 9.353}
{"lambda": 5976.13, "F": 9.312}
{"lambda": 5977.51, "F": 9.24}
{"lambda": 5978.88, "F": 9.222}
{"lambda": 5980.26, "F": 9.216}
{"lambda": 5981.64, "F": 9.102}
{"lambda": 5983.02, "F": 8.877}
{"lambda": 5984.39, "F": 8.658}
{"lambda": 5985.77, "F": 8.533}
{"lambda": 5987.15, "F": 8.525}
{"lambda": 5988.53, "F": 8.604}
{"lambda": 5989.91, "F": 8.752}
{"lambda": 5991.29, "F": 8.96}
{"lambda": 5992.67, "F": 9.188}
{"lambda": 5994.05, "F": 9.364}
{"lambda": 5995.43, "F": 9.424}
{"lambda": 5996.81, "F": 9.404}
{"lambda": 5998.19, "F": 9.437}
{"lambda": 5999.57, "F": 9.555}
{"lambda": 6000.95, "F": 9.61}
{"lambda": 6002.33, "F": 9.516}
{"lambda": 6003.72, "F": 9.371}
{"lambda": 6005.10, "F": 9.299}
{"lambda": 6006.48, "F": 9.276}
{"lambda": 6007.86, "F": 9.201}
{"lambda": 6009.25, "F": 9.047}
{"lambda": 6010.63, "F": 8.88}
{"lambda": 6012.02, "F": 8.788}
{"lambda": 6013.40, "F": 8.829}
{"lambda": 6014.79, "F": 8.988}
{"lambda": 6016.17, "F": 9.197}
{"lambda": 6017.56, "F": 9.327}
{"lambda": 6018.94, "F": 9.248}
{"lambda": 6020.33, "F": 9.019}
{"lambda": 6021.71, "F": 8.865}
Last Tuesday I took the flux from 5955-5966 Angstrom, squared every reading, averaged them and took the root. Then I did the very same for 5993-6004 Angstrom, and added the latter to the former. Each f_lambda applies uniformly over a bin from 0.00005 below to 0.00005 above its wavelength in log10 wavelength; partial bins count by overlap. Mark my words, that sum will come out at 18.67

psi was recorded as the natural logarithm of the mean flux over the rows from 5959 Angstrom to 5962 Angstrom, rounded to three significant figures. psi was 2.23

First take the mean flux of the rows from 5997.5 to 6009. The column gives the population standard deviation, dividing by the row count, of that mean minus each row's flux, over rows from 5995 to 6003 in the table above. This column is 0.075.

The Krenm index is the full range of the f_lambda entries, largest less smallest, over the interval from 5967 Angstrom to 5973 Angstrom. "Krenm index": 0.23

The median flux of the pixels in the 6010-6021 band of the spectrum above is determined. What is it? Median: 9.00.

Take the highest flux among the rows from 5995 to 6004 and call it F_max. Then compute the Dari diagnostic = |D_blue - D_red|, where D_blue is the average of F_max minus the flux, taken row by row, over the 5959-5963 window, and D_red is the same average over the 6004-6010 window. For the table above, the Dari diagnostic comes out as 0.00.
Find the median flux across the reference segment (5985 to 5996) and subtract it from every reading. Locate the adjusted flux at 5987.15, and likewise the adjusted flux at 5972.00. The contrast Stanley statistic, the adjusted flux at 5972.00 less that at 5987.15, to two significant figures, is 0.77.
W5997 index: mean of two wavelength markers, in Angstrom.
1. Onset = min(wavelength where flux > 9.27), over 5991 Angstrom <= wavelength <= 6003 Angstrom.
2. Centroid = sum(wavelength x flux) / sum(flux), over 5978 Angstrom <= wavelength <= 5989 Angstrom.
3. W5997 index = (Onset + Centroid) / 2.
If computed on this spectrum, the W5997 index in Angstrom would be 5988.8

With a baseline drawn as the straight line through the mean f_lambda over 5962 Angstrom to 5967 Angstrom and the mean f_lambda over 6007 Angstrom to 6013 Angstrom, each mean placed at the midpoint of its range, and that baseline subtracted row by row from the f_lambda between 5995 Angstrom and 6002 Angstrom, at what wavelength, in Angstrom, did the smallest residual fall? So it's 5996.81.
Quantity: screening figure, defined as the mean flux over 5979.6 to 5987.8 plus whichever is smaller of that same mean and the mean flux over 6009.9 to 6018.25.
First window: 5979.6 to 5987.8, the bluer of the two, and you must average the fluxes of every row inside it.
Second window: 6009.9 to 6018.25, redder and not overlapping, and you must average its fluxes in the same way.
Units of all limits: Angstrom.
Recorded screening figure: 17.6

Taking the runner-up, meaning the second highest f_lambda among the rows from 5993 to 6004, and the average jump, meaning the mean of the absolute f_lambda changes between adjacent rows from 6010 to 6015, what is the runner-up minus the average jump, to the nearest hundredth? 9.46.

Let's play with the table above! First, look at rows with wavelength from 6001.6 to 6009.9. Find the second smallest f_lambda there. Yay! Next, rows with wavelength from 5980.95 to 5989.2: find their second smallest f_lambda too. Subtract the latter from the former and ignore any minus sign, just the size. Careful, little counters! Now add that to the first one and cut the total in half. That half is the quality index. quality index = 4.93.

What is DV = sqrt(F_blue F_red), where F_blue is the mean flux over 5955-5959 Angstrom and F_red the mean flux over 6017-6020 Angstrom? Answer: 9.30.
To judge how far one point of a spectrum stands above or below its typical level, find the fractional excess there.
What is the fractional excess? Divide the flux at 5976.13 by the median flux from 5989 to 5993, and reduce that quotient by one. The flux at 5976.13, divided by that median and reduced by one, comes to 0.039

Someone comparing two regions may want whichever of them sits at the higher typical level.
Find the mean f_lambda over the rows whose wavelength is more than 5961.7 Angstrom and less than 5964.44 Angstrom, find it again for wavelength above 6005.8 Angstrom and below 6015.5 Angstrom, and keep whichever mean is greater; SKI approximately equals 9.02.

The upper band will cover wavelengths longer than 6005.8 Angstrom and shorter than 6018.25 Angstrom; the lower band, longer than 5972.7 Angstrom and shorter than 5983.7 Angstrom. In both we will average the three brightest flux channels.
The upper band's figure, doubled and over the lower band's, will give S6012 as 1.99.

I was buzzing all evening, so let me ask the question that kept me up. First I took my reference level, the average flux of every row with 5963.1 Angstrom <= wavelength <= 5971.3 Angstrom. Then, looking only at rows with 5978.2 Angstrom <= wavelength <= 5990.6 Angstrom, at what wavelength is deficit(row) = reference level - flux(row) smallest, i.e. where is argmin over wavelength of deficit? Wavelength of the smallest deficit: 5978.88 Angstrom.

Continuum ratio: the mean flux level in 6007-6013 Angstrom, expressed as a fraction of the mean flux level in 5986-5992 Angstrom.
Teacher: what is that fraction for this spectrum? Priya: 1.03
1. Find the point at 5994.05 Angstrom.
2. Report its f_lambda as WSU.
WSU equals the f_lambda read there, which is 9.364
